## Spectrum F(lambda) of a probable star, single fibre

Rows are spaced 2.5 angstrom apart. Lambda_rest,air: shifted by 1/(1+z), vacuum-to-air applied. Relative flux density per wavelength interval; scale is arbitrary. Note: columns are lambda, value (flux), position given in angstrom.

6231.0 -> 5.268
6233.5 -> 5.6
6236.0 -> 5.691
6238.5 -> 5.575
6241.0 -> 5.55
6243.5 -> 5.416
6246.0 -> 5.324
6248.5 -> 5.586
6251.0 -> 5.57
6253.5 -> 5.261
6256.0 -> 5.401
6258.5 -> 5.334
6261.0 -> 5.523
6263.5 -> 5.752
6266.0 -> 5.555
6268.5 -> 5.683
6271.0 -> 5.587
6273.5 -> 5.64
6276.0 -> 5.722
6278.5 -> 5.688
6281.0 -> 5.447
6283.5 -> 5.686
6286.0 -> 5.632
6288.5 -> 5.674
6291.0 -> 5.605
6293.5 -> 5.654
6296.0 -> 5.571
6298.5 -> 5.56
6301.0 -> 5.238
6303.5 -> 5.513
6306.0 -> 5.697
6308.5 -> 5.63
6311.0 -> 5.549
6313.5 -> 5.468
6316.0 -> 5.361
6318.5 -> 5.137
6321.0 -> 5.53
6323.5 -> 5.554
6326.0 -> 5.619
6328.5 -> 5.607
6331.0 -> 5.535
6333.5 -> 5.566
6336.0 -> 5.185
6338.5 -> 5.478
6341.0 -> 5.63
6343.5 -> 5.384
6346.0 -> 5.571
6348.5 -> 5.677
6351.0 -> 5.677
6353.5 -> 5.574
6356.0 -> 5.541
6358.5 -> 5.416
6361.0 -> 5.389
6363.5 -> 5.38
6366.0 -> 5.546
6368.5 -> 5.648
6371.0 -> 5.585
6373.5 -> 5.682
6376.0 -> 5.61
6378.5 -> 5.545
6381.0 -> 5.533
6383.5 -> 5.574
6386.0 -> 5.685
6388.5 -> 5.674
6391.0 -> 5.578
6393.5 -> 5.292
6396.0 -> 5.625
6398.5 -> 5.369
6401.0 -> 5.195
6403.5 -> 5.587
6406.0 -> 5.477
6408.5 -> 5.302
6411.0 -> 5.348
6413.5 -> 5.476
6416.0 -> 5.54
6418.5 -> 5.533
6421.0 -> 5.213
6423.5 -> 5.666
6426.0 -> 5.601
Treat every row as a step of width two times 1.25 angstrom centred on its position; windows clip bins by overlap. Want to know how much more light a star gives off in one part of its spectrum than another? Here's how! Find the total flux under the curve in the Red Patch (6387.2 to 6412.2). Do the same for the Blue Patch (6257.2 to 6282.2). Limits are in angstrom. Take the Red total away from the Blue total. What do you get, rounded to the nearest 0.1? 3.7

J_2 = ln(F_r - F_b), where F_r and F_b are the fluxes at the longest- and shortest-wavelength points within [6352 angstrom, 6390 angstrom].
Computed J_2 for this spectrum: -2.3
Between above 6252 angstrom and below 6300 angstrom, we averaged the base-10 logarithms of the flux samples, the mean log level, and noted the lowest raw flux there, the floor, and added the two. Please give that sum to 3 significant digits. 6.01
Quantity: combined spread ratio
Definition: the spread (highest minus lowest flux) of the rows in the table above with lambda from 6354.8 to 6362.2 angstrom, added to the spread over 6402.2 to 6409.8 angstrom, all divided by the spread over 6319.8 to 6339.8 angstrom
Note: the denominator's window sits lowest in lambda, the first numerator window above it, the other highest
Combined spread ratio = 1.0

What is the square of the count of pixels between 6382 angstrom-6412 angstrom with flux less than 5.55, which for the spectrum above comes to 36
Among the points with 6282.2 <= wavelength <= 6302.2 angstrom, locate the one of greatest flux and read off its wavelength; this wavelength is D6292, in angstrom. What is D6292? 6283.5 angstrom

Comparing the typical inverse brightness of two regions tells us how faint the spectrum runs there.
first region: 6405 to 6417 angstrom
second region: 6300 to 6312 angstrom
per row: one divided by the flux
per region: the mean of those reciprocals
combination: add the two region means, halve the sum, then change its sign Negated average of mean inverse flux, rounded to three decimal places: -0.183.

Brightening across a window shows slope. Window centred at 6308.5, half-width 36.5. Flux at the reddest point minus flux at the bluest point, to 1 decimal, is -0.3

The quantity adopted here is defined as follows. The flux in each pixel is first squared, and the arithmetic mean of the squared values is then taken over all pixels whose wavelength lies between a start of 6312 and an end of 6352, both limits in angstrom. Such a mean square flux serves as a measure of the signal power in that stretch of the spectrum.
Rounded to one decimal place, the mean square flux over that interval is 30.3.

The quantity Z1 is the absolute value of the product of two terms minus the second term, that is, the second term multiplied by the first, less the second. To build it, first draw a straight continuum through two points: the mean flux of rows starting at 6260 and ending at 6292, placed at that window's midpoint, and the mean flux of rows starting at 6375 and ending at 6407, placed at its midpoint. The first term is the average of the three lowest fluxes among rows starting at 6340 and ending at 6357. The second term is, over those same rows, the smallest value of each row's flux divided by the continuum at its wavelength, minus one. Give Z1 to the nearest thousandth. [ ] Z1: 0.146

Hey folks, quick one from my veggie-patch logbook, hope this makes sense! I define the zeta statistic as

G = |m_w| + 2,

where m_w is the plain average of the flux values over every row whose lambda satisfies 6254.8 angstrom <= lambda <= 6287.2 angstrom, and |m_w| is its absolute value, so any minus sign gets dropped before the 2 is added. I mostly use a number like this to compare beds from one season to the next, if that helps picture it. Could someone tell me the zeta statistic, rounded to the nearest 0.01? 7.59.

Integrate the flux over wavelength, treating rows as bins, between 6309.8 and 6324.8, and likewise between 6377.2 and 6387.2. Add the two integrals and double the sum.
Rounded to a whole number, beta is 275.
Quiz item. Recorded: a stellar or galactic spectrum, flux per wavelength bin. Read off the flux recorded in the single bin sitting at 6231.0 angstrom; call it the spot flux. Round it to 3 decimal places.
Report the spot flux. 5.268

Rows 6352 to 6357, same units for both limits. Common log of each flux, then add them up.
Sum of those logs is 1.49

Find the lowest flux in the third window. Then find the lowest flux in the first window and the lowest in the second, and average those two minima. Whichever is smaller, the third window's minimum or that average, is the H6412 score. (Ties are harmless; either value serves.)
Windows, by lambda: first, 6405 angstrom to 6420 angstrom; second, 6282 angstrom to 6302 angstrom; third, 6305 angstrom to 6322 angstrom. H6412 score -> 5.14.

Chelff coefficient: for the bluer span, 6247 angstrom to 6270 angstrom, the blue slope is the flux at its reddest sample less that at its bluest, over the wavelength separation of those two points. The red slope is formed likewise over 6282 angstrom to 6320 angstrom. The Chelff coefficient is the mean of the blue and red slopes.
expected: -0.005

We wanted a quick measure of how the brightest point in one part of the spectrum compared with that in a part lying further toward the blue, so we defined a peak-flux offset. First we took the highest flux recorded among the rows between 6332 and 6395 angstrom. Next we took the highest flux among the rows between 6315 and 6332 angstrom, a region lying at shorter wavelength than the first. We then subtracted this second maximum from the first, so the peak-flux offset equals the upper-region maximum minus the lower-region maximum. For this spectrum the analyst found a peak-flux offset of 0.066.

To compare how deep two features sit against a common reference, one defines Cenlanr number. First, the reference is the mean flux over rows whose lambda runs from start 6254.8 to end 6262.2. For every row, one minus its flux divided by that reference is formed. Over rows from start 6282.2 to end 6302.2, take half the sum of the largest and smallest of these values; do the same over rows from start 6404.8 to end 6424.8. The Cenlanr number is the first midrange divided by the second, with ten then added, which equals 12.1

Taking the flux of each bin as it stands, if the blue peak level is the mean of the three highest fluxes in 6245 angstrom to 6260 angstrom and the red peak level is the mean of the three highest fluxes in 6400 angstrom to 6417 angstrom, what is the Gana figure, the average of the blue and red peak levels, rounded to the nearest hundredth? 5.53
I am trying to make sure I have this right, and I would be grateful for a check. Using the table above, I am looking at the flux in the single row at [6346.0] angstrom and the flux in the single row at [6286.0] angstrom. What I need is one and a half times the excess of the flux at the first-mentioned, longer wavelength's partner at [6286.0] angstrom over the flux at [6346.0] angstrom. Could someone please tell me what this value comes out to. 0.09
